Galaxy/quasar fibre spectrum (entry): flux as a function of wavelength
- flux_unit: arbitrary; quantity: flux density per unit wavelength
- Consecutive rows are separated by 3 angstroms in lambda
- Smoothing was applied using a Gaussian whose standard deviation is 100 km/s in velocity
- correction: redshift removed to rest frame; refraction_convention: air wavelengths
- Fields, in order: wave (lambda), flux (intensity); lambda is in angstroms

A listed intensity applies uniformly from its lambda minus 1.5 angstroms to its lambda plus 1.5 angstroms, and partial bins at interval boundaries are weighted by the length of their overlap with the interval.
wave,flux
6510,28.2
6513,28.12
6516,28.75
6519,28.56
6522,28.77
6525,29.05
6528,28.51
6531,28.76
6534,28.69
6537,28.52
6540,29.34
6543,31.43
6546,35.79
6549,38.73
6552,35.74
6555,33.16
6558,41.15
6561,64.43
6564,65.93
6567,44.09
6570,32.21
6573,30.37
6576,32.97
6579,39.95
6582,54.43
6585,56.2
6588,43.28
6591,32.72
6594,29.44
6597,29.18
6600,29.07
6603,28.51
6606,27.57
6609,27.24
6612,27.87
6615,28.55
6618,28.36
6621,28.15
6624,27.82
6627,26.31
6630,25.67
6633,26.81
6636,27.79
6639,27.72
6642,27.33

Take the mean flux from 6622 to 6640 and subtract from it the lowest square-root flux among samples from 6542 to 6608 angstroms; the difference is 22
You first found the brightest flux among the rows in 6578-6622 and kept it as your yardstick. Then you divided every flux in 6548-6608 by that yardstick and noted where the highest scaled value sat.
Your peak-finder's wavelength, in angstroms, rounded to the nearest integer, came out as 6564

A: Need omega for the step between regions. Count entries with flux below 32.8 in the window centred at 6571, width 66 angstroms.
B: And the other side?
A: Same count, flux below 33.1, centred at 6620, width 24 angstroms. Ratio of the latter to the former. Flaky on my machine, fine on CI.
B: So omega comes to 0.9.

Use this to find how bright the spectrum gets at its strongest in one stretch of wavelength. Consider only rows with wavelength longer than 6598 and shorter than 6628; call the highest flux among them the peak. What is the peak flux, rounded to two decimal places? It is 29.07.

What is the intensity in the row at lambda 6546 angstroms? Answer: 35.79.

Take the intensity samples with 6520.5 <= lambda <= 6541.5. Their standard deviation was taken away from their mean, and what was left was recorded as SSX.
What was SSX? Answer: 28.5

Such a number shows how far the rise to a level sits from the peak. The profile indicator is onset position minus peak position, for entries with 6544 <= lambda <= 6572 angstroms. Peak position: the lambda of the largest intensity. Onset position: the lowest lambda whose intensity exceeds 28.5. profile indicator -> -18 angstroms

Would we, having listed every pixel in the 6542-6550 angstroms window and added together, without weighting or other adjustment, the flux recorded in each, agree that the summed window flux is 106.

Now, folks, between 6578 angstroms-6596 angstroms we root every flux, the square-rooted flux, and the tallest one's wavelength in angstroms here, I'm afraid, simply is 6585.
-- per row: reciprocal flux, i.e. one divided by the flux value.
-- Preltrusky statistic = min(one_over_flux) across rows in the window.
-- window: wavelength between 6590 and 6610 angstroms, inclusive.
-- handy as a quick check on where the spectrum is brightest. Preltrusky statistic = 0.0306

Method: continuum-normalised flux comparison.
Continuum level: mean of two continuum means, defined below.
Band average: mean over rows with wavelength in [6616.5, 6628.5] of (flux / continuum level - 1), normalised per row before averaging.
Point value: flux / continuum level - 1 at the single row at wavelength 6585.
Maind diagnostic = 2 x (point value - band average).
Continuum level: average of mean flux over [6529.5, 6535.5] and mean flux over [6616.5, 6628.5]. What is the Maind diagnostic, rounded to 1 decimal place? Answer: 2.0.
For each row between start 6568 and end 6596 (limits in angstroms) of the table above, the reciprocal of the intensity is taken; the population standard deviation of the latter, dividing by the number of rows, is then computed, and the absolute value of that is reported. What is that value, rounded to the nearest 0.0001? 0.0058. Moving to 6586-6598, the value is 0.0045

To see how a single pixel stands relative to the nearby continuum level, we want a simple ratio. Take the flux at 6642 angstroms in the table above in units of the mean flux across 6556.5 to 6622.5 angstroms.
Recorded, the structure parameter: 0.73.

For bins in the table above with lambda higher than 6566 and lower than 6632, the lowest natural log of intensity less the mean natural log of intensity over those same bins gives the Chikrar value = -0.23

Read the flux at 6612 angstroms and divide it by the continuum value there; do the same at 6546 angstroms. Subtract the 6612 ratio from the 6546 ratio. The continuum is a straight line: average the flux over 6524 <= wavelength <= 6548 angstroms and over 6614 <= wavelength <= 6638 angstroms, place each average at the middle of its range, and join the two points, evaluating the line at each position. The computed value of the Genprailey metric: 0.20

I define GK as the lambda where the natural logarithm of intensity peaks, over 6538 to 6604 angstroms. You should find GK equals 6564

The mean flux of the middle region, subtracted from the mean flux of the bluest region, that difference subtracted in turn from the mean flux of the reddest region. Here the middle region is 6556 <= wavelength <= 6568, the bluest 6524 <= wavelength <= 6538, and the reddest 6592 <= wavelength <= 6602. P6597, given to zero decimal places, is 54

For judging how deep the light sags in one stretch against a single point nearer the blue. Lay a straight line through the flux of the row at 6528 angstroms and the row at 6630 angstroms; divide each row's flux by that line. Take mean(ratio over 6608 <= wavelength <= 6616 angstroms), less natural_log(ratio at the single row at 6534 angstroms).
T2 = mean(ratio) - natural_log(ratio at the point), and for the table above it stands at 1.05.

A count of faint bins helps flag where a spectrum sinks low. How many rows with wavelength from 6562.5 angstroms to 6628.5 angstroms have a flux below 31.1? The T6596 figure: 13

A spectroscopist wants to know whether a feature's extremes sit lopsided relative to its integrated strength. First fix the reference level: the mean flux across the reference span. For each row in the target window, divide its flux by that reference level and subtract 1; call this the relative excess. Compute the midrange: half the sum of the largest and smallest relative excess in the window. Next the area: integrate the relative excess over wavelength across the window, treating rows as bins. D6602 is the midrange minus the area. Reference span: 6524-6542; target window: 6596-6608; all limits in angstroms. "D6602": 0.1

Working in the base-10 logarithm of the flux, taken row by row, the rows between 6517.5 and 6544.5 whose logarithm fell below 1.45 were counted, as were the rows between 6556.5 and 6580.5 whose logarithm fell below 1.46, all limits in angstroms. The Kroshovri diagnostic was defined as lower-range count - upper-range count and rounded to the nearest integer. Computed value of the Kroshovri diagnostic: 0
